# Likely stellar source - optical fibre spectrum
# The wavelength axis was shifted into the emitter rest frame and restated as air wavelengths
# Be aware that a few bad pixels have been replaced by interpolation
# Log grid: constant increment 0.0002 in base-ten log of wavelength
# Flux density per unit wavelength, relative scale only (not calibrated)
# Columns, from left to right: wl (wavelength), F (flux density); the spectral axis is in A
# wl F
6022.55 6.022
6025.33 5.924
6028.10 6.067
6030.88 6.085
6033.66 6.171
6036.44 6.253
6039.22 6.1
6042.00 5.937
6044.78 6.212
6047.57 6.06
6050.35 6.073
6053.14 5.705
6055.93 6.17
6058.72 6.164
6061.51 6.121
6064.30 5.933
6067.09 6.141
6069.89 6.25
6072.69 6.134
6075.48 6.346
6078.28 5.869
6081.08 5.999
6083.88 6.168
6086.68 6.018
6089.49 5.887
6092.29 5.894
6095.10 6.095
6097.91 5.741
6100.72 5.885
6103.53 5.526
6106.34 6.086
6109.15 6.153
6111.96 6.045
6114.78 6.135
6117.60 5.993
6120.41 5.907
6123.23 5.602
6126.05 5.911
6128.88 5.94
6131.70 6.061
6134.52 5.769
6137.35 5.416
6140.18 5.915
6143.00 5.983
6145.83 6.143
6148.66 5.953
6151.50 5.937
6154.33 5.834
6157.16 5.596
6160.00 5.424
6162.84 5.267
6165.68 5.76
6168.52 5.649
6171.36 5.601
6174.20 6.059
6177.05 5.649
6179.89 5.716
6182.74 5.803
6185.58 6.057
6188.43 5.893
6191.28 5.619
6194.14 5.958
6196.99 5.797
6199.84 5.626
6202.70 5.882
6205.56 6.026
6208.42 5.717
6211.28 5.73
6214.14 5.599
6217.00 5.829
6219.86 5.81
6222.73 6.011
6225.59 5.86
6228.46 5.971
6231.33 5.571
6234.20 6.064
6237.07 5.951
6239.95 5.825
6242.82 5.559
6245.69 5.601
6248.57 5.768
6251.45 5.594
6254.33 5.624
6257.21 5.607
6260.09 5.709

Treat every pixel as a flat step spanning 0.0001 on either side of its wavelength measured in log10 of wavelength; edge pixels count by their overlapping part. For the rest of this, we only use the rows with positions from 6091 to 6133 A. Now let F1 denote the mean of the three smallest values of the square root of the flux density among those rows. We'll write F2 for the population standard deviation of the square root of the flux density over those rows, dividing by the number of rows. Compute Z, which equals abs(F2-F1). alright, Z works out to 2.33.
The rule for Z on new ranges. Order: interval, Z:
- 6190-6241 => 2.33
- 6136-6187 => 2.27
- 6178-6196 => 2.36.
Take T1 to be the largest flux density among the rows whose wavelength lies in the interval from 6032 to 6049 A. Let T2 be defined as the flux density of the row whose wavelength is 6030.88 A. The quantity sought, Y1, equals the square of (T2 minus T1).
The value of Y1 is 0.028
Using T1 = 6.253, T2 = 6.085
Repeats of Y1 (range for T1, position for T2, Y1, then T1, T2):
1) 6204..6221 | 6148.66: 0.005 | 6.026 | 5.953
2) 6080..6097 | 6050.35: 0.009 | 6.168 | 6.073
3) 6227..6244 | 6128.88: 0.015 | 6.064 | 5.94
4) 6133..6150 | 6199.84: 0.267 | 6.143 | 5.626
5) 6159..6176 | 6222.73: 0.002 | 6.059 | 6.011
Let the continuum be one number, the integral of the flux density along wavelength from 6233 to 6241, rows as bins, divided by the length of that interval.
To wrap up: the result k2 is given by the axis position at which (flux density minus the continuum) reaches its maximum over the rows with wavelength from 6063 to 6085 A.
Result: 6075.48 A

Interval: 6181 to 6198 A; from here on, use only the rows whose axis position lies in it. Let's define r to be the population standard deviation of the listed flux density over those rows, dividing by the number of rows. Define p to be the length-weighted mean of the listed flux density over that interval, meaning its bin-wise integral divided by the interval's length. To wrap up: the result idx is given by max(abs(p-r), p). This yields 5.85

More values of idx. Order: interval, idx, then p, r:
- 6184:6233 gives 5.82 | 5.82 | 0.15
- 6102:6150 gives 5.91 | 5.91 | 0.21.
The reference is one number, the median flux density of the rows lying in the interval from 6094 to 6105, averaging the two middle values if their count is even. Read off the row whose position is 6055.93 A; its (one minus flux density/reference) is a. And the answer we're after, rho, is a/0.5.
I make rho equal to -0.123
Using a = -0.06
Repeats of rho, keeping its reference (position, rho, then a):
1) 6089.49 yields -0.025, -0.01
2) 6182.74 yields 0.003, 0.00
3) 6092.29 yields -0.028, -0.01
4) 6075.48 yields -0.183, -0.09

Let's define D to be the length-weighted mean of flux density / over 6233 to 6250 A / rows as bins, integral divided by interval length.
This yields 5.79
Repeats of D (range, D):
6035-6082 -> 6.09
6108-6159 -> 5.90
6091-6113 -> 5.93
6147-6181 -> 5.71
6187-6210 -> 5.81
